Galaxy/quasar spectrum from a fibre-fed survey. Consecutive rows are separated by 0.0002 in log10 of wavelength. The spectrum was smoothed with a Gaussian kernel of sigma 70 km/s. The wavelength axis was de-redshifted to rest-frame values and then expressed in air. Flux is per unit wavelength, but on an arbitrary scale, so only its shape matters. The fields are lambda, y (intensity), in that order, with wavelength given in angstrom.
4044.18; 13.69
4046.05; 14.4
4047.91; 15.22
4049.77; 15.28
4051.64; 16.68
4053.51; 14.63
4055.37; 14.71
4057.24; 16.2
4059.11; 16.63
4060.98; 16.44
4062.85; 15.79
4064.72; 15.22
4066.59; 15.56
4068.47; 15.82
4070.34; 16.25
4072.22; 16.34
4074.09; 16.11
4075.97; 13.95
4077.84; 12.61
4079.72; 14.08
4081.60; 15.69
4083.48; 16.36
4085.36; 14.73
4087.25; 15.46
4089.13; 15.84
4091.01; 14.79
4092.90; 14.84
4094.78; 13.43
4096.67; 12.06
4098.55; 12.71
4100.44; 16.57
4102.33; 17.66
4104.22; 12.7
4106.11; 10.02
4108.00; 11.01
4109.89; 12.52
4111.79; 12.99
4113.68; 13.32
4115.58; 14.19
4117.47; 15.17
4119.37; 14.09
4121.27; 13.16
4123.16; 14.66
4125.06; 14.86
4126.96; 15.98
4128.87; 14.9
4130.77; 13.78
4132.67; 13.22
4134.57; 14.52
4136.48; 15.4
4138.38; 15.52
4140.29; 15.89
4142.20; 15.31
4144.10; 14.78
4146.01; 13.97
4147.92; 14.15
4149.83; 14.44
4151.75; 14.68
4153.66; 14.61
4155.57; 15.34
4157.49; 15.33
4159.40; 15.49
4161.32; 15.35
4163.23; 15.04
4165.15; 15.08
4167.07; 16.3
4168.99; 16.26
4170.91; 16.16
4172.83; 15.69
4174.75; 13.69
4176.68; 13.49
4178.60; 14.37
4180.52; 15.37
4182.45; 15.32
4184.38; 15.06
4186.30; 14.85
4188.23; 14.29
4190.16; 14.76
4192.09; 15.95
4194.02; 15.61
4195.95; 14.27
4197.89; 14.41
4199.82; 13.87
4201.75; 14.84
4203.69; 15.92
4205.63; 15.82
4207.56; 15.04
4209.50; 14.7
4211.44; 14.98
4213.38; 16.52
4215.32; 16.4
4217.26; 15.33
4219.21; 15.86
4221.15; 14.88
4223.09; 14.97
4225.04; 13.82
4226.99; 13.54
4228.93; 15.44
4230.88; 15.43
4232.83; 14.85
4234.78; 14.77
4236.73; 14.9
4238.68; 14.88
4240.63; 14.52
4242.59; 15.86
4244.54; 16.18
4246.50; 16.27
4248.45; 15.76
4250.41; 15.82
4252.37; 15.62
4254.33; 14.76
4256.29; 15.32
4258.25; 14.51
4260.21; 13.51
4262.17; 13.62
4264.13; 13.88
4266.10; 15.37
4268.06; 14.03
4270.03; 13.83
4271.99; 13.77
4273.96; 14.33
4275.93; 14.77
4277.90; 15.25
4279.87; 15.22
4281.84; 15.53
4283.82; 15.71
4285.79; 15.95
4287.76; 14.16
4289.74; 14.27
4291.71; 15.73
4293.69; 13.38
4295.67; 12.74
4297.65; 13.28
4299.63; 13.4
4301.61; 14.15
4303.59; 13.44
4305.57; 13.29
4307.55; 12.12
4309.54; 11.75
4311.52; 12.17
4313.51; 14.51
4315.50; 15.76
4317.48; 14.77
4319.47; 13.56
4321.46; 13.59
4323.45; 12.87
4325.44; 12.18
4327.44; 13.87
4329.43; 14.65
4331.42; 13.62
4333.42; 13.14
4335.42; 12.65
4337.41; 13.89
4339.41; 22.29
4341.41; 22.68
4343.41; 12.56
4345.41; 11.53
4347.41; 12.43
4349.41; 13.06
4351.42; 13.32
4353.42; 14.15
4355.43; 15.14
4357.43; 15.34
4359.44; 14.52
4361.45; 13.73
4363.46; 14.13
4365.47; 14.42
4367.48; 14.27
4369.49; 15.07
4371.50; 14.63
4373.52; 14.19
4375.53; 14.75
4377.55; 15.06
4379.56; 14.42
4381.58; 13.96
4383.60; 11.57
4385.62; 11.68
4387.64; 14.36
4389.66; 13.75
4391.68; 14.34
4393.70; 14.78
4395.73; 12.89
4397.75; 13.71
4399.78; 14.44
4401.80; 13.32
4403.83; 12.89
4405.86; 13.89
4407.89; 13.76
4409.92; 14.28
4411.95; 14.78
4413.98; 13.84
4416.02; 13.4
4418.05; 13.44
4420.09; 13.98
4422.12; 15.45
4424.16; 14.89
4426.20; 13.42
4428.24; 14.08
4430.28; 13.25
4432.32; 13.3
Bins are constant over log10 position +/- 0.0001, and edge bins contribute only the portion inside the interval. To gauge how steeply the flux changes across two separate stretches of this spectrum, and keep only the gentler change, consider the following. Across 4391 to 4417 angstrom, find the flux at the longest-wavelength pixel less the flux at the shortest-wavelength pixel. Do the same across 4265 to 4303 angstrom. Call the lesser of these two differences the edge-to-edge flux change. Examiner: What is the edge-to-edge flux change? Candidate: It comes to -1.2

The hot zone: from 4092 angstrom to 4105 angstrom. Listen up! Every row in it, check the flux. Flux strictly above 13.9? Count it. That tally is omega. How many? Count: 3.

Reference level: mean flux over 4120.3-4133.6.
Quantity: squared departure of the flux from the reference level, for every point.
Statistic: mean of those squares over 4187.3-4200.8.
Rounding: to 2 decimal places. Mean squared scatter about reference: 0.64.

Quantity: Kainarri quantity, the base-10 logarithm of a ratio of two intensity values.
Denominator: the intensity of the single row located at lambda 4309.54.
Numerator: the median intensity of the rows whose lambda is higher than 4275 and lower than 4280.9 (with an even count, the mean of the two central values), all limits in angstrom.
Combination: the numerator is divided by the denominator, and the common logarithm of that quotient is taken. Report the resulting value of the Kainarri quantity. 0.11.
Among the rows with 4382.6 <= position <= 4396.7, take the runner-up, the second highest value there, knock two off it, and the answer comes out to 12.4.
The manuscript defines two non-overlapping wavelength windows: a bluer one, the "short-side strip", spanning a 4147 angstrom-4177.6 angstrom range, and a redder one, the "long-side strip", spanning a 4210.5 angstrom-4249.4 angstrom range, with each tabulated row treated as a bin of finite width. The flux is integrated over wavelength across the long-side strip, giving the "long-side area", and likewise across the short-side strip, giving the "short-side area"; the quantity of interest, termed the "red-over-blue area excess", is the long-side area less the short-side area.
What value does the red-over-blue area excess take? 132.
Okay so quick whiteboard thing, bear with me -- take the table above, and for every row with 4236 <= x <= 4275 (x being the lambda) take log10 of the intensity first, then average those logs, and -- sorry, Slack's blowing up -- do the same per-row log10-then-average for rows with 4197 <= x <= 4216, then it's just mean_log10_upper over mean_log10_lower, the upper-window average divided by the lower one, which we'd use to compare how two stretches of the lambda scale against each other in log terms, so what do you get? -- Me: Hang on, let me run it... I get 0.990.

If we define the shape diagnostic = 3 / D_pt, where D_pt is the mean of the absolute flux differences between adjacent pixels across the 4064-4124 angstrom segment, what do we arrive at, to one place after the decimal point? 2.5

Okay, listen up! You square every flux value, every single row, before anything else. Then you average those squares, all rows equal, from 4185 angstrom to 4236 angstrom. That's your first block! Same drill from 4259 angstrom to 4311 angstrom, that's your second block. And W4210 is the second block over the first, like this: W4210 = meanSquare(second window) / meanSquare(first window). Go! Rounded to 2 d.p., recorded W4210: 0.88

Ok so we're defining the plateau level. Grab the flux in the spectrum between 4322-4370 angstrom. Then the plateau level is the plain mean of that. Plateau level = 14.4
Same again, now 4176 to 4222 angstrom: 15.1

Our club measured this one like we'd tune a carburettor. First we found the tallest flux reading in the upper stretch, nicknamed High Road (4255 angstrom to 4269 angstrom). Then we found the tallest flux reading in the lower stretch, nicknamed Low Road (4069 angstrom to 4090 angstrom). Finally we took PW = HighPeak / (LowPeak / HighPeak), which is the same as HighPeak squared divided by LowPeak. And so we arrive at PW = 14.4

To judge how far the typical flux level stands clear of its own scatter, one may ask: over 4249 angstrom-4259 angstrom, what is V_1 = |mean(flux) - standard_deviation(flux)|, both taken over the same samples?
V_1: 14.7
